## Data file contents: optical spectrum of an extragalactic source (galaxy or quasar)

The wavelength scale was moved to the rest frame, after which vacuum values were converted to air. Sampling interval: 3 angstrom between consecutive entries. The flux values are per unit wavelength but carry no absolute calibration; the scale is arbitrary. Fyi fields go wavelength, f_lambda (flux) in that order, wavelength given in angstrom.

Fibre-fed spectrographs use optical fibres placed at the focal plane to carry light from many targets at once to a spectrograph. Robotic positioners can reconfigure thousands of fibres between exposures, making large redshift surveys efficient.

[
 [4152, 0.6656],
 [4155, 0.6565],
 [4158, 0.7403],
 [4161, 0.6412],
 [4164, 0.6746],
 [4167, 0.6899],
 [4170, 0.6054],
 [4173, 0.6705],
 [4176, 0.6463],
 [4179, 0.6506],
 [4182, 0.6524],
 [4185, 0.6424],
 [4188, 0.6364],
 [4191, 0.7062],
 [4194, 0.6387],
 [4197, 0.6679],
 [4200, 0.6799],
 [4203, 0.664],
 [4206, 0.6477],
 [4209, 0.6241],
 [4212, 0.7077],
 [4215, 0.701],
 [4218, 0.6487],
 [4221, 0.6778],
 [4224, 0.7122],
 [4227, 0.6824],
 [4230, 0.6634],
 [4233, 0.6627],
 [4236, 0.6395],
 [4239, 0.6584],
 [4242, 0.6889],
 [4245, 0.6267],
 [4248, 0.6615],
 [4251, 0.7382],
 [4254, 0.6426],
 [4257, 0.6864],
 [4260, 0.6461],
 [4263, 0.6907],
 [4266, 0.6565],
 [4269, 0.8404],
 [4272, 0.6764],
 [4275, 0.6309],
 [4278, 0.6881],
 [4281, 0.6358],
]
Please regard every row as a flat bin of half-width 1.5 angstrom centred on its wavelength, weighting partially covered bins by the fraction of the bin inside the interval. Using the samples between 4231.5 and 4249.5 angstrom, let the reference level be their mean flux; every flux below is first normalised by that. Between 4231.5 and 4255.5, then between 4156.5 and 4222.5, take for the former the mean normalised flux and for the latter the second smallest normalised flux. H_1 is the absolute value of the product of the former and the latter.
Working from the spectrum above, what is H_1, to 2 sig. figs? 0.96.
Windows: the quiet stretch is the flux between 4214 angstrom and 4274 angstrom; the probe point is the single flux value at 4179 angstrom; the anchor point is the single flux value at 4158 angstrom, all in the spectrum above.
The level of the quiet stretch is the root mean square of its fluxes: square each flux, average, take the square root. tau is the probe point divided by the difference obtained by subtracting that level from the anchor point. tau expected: 11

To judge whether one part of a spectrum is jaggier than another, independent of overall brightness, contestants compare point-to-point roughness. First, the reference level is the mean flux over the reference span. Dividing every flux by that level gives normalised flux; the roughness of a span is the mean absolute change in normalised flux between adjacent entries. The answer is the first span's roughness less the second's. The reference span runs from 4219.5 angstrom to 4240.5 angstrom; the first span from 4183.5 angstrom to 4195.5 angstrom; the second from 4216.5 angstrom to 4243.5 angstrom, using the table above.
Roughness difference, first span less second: 0.04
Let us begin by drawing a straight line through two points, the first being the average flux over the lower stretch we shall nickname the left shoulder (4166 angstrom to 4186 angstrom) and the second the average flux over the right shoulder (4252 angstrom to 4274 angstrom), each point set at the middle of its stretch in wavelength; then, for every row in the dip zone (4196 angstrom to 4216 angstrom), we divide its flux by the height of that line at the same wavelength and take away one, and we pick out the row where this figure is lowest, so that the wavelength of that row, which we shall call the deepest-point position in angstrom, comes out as 4209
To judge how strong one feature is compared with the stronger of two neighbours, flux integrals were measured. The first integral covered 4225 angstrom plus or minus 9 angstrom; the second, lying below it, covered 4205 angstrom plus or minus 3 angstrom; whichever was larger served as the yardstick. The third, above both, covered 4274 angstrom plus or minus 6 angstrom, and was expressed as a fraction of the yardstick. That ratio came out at 0.7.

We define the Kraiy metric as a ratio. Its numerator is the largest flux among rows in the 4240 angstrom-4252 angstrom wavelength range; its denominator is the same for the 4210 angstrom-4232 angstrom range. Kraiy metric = 1.04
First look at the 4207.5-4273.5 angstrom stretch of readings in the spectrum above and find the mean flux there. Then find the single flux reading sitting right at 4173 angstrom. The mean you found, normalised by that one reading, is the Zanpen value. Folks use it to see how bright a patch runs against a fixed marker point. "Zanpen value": 1.01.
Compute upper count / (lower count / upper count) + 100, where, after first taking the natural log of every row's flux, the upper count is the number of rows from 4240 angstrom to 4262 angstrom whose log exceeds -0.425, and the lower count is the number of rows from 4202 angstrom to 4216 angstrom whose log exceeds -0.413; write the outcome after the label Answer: 105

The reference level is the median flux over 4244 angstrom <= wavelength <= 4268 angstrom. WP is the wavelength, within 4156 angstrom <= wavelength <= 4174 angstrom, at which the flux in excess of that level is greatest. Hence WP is 4158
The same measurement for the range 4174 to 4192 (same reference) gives 4191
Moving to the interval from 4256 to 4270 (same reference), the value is 4269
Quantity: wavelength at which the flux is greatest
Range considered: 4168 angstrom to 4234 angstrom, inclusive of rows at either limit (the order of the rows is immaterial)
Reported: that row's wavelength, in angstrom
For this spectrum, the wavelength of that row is 4224 angstrom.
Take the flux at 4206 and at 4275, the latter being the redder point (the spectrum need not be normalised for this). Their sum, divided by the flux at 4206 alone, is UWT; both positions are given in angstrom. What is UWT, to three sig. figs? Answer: 1.97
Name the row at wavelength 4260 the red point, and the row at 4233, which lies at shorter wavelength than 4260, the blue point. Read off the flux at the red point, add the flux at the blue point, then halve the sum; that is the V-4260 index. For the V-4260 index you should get 0.654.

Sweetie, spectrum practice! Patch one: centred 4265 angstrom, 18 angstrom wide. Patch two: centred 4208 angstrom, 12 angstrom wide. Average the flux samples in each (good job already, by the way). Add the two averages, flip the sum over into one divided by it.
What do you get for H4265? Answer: 0.735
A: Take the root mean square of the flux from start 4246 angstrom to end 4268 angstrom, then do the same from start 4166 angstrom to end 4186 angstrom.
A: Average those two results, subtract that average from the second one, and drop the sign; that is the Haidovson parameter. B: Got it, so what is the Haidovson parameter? 0.012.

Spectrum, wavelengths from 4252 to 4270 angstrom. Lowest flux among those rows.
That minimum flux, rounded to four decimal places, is 0.6426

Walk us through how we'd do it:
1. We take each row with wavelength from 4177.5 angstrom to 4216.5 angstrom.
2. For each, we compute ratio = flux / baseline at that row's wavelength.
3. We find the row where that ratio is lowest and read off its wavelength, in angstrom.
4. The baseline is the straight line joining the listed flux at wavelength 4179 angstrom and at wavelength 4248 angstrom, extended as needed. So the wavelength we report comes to 4209 angstrom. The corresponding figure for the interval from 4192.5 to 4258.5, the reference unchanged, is 4245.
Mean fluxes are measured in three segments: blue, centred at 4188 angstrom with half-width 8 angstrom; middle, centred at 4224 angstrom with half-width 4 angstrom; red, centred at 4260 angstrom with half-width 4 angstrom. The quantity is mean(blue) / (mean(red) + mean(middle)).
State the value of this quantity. 0.480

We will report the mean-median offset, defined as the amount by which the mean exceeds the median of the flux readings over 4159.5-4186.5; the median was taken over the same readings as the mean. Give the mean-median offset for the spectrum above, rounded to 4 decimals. 0.0020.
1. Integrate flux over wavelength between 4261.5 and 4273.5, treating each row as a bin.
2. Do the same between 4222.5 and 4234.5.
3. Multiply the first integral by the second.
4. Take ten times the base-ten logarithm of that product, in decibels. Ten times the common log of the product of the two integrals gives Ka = 18.5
